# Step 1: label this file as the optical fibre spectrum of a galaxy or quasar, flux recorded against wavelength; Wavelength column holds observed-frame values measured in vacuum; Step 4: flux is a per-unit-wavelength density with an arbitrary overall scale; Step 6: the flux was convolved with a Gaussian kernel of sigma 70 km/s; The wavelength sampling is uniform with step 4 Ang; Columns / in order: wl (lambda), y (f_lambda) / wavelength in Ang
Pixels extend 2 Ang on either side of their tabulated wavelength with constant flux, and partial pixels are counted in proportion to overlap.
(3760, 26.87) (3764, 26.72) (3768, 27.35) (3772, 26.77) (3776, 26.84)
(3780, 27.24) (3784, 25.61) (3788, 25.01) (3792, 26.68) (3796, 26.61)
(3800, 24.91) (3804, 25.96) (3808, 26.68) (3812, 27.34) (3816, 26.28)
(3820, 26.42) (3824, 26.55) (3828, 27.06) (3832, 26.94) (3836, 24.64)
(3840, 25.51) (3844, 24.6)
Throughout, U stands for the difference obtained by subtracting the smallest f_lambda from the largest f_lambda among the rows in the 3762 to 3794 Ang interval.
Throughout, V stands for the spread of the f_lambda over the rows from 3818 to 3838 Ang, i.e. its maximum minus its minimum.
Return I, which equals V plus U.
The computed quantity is 4.8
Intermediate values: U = 2.3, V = 2.4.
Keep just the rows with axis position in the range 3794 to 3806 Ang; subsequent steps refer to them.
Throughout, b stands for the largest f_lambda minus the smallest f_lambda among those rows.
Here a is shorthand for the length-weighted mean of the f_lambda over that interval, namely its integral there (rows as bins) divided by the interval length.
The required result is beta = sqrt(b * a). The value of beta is 7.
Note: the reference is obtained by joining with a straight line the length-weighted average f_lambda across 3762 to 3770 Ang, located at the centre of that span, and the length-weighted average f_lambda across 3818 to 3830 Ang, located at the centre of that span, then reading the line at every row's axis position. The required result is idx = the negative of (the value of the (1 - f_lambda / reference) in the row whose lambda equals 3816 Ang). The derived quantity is -0.017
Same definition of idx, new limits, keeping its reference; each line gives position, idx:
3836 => -0.074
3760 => -0.007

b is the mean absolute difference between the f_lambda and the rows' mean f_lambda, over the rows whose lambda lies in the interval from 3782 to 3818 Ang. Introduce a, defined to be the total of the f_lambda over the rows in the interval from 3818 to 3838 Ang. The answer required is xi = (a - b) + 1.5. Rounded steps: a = 132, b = 0.7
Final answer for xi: 132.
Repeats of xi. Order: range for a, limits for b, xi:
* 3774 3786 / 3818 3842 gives 80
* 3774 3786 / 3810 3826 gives 81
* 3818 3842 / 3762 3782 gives 158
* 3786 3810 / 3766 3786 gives 157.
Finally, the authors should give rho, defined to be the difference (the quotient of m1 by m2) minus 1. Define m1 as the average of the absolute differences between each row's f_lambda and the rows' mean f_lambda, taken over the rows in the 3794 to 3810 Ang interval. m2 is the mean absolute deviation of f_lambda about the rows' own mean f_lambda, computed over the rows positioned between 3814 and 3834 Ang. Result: 1.2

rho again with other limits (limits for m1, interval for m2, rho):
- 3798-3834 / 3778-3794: -0.4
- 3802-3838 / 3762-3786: 0.4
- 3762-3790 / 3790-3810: 0.2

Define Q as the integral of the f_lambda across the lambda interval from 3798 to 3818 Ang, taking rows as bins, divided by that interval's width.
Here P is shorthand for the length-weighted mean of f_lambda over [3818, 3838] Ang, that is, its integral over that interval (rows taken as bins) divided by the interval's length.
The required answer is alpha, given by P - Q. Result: 0.09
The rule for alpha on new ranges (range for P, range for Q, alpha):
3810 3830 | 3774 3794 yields 0.45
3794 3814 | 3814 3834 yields -0.35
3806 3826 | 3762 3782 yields -0.33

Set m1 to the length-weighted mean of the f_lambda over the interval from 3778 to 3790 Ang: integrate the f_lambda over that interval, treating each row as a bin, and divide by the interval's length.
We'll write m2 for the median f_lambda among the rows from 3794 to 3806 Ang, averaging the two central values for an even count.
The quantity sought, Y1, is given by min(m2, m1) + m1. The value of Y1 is 51.9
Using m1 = 25.95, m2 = 25.96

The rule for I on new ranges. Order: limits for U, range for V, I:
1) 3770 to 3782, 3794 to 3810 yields 2.2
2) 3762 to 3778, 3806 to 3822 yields 1.7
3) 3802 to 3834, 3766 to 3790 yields 3.7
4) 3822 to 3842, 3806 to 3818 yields 3.5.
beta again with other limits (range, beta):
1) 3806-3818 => 5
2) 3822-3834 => 4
